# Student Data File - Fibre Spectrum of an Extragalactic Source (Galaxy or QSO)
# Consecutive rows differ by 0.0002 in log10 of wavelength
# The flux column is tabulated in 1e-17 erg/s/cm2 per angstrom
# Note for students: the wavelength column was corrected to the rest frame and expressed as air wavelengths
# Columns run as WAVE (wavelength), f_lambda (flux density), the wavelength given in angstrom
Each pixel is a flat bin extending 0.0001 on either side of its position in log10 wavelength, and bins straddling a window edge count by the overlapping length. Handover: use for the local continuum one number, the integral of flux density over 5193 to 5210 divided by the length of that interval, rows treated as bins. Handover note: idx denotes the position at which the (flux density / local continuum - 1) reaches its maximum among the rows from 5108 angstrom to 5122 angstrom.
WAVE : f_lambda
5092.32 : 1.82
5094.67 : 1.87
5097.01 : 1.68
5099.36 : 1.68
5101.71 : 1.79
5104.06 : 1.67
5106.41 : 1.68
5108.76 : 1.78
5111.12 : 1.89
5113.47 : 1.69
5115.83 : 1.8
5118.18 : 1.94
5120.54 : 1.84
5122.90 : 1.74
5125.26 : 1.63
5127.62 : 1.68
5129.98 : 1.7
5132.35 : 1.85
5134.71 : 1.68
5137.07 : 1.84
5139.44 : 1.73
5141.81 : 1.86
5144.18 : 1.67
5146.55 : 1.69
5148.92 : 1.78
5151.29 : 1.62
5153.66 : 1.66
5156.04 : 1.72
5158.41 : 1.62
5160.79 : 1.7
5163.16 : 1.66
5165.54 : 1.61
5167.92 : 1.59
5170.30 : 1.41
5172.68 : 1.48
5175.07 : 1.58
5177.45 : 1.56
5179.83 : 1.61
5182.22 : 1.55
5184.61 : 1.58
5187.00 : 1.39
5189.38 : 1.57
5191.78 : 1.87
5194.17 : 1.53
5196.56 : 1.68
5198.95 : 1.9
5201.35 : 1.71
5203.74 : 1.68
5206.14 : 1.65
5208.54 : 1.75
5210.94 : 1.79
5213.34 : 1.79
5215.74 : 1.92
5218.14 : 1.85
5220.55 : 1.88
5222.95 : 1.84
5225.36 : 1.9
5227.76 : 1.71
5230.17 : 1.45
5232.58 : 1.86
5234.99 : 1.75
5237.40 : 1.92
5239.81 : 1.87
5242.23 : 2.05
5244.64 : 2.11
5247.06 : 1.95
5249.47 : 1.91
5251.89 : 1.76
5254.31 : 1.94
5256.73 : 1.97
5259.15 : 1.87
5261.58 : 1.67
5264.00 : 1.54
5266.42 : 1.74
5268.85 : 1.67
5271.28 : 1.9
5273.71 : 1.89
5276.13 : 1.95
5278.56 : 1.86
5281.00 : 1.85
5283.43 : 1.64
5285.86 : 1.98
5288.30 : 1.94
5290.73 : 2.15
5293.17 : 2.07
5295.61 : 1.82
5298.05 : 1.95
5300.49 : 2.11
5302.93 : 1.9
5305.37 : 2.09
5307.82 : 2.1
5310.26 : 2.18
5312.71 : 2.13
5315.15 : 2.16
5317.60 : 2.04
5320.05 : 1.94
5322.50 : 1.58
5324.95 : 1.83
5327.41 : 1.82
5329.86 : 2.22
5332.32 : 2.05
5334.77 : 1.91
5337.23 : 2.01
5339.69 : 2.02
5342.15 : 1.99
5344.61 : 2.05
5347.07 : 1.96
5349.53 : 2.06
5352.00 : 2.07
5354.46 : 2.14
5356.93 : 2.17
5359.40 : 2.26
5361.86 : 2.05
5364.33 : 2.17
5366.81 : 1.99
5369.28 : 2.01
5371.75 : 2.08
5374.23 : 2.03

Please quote 5118.18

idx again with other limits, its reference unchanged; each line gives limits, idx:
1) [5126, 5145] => 5141.81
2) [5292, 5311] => 5310.26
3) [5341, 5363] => 5359.40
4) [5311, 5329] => 5315.15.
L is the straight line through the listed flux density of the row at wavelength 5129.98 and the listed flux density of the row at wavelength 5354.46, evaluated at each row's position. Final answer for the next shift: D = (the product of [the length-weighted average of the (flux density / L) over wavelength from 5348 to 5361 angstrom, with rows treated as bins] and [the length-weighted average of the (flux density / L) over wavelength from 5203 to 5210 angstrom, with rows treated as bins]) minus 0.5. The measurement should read 0.414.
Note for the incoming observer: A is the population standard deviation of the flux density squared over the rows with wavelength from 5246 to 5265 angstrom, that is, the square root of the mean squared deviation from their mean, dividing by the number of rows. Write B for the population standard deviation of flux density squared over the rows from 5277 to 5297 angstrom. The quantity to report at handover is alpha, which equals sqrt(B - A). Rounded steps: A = 0.51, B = 0.56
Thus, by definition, 0.23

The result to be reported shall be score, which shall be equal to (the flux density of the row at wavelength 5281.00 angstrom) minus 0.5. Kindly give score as 1.35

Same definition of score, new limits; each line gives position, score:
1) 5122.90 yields 1.24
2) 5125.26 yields 1.13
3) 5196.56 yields 1.18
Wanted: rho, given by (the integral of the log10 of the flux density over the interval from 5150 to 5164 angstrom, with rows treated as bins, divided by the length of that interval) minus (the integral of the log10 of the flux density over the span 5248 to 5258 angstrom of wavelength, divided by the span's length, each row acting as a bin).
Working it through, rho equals -0.056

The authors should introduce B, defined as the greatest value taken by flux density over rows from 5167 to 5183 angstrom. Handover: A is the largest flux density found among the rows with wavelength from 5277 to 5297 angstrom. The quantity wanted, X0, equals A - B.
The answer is 0.5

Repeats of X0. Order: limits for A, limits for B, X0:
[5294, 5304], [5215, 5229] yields 0.2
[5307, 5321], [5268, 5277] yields 0.2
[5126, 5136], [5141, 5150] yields 0.0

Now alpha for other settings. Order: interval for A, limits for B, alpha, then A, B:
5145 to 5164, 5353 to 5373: 0.44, 0.17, 0.37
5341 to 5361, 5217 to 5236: 0.28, 0.39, 0.46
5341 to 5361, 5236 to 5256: 0.01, 0.39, 0.39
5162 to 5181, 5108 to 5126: 0.33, 0.23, 0.34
